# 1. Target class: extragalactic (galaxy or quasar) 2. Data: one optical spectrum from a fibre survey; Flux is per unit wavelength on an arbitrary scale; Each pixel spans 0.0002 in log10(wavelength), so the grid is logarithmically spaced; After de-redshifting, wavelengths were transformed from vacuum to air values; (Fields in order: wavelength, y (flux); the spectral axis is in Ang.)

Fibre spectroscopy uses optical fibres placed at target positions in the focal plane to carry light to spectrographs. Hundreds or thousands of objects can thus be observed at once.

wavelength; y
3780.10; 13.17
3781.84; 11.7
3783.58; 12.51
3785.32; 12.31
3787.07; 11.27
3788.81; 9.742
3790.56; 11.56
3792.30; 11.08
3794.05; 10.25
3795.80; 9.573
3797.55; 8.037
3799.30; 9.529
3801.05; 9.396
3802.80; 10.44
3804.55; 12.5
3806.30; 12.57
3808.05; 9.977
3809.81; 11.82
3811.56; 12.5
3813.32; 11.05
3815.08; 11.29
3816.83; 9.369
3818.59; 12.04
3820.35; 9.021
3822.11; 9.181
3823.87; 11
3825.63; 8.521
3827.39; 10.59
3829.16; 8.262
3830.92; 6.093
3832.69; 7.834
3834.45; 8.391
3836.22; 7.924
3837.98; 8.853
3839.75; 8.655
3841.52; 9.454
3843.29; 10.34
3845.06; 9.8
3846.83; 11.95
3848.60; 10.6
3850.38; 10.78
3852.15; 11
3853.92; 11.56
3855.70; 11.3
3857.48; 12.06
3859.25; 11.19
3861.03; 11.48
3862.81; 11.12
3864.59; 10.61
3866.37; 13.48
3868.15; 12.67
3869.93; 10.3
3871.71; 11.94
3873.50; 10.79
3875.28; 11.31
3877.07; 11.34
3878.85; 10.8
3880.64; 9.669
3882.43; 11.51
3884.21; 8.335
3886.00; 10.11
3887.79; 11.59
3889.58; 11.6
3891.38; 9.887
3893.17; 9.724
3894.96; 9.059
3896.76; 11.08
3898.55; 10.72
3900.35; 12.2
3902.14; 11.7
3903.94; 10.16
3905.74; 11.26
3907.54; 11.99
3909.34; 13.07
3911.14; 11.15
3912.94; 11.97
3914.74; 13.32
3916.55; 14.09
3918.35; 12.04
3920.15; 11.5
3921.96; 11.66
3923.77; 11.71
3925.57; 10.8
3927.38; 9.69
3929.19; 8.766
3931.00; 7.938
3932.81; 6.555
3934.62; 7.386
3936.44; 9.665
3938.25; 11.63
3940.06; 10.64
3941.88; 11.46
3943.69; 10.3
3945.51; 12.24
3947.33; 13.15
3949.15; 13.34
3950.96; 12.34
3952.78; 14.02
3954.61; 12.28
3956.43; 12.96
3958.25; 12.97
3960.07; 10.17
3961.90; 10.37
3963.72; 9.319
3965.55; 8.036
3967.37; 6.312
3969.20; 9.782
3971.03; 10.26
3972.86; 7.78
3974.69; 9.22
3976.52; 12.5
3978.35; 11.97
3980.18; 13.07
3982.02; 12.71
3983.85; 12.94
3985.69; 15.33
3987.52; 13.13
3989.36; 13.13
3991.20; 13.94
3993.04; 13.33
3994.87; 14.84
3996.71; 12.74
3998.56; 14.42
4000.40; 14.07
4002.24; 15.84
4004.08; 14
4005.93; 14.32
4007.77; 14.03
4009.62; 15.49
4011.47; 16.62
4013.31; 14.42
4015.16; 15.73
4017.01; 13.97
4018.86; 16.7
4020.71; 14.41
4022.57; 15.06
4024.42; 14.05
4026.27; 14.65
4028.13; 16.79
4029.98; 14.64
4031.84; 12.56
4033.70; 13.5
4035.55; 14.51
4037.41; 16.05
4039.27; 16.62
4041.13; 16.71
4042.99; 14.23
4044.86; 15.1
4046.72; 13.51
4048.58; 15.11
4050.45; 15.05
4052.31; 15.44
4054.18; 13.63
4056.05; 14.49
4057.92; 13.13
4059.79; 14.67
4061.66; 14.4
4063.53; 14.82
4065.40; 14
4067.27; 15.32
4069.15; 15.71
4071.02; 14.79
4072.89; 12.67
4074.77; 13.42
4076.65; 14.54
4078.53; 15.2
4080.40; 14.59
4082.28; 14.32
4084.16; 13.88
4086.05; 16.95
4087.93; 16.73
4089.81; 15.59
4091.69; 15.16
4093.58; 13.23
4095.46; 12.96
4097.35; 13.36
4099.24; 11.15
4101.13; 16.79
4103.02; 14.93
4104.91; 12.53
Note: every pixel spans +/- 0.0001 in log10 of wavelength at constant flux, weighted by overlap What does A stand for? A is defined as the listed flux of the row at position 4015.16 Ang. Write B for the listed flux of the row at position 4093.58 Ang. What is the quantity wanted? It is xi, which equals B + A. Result 29.0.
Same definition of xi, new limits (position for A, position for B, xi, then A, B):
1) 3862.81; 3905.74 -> 22.4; 11.12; 11.26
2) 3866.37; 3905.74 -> 24.7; 13.48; 11.26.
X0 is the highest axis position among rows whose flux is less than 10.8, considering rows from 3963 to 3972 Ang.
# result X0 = 3971.03 Ang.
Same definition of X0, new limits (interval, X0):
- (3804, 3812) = 3808.05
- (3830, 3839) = 3837.98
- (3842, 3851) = 3850.38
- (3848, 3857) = 3850.38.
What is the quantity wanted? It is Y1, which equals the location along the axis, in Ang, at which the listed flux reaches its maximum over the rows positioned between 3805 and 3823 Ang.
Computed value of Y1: 3806.30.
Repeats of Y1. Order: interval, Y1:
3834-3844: 3843.29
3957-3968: 3958.25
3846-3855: 3846.83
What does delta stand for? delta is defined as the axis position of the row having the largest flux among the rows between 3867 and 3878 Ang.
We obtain 3868.15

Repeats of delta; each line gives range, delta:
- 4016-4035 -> 4028.13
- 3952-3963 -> 3952.78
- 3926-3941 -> 3938.25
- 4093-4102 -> 4101.13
